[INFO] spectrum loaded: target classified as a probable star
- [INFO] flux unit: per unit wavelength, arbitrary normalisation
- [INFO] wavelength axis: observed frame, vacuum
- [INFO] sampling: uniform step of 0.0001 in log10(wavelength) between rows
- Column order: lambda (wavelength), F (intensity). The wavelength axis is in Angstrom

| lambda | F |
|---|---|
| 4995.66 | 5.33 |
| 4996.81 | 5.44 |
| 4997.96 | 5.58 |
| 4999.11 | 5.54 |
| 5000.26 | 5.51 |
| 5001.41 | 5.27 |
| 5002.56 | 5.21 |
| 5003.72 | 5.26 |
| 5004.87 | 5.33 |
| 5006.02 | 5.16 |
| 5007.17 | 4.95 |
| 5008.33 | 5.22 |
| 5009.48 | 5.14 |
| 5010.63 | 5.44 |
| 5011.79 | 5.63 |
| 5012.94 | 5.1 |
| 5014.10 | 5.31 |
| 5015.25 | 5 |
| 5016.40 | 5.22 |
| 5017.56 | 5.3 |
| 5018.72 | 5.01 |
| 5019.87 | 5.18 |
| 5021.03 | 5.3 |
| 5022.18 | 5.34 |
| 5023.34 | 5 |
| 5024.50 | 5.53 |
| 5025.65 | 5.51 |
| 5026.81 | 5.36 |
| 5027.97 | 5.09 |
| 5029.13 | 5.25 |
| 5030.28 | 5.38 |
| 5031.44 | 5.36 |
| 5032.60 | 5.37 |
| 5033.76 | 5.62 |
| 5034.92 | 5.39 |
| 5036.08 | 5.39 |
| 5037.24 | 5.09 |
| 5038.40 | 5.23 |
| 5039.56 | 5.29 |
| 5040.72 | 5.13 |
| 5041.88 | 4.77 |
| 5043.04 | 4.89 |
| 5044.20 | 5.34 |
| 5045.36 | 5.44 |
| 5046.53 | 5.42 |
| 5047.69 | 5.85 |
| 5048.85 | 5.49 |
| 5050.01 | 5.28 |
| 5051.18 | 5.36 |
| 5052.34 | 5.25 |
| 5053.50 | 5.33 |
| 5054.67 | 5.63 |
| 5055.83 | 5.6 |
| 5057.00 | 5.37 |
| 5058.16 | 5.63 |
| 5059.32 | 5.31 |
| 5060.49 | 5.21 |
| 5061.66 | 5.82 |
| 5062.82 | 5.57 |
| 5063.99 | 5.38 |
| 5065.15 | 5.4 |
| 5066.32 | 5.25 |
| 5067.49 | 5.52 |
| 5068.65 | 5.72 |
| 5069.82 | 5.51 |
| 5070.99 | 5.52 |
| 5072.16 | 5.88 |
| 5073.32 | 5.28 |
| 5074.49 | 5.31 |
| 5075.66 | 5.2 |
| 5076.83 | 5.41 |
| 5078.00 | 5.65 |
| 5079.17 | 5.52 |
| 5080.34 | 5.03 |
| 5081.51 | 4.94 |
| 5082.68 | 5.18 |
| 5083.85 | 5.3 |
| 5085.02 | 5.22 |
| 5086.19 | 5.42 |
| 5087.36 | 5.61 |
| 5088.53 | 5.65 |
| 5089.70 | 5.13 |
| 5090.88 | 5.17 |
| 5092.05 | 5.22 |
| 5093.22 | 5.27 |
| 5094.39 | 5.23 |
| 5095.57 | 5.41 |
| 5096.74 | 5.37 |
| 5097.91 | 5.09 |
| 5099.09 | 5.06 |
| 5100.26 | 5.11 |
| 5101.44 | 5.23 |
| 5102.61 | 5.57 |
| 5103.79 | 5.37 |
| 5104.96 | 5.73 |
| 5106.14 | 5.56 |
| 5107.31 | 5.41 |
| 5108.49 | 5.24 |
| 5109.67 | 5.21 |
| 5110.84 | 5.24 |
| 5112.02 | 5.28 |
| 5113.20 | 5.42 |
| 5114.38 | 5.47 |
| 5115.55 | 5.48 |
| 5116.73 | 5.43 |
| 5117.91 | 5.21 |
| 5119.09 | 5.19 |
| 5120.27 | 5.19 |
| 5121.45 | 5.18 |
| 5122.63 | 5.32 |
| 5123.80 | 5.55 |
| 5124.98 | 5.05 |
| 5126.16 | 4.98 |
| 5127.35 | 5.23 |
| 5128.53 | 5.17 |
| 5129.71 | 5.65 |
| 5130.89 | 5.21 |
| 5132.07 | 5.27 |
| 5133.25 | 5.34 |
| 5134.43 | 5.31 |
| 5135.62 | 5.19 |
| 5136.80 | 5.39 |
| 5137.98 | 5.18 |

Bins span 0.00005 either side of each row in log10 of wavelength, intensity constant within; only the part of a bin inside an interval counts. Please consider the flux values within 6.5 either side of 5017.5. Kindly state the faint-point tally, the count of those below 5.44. 10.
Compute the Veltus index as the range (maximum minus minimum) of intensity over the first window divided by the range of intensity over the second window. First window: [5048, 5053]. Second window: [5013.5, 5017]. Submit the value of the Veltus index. 0.77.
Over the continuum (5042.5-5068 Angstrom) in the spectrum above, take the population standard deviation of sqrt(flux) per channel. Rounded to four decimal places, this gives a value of 0.0444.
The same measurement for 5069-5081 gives 0.0490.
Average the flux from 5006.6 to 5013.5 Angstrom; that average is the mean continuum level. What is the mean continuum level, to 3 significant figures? 5.25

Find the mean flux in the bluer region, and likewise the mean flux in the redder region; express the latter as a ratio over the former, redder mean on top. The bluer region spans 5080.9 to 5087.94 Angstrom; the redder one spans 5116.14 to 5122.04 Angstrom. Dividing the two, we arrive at 0.99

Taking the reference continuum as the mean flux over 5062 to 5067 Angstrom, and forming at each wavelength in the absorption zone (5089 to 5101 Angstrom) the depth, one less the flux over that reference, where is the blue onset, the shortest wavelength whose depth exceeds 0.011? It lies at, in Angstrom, 5089.70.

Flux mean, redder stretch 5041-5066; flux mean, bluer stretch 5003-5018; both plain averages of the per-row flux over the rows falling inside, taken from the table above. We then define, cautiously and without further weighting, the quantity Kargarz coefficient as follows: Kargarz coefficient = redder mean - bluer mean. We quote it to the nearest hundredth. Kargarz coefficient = 0.16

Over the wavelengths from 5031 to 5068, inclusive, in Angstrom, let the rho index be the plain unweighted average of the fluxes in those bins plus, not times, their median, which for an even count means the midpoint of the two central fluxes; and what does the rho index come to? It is 10.7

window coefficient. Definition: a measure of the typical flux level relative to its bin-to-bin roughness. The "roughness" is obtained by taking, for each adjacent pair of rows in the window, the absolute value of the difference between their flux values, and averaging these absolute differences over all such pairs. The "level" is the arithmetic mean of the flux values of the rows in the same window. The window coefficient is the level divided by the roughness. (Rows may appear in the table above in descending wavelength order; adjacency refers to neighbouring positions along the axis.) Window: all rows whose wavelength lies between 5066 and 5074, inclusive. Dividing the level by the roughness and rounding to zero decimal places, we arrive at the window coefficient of 20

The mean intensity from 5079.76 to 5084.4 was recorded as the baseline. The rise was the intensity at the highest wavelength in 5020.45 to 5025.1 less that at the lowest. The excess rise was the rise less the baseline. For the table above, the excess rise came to -4.88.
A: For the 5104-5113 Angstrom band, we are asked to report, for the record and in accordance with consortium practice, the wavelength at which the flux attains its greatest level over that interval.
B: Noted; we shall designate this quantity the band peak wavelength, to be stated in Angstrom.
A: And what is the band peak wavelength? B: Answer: 5104.96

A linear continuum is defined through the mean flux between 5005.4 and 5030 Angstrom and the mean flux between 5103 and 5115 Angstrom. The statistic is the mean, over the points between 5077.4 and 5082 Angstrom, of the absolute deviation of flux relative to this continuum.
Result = 0.30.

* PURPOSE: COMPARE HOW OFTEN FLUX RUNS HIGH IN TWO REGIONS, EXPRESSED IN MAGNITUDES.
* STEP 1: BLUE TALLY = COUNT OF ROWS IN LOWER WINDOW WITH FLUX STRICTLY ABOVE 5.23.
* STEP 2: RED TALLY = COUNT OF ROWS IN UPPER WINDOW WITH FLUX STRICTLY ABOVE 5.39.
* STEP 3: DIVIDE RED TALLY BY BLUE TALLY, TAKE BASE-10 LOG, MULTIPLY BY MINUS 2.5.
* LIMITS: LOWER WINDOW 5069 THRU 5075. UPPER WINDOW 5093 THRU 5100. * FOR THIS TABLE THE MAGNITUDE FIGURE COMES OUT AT 1.7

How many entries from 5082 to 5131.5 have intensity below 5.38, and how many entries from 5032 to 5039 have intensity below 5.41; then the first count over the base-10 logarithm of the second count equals 40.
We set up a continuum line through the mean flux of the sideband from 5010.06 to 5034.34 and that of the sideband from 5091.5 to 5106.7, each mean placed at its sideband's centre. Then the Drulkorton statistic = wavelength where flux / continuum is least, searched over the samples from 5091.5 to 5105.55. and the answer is 5099.09 Angstrom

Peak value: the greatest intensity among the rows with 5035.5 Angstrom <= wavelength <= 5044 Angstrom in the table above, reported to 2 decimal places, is 5.39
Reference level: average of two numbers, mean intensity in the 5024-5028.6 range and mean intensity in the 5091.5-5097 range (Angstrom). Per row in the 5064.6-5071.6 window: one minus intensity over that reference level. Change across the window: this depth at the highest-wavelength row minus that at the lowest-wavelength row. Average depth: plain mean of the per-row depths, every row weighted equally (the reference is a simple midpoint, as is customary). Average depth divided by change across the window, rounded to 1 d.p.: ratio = 1.3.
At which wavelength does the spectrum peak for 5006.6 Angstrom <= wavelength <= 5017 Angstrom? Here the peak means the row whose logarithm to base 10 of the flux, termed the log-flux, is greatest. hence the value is 5011.79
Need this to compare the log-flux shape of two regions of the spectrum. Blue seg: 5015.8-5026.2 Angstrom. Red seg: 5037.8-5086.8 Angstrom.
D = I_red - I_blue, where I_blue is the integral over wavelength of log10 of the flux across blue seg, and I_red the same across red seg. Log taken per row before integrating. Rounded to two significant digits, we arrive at 28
